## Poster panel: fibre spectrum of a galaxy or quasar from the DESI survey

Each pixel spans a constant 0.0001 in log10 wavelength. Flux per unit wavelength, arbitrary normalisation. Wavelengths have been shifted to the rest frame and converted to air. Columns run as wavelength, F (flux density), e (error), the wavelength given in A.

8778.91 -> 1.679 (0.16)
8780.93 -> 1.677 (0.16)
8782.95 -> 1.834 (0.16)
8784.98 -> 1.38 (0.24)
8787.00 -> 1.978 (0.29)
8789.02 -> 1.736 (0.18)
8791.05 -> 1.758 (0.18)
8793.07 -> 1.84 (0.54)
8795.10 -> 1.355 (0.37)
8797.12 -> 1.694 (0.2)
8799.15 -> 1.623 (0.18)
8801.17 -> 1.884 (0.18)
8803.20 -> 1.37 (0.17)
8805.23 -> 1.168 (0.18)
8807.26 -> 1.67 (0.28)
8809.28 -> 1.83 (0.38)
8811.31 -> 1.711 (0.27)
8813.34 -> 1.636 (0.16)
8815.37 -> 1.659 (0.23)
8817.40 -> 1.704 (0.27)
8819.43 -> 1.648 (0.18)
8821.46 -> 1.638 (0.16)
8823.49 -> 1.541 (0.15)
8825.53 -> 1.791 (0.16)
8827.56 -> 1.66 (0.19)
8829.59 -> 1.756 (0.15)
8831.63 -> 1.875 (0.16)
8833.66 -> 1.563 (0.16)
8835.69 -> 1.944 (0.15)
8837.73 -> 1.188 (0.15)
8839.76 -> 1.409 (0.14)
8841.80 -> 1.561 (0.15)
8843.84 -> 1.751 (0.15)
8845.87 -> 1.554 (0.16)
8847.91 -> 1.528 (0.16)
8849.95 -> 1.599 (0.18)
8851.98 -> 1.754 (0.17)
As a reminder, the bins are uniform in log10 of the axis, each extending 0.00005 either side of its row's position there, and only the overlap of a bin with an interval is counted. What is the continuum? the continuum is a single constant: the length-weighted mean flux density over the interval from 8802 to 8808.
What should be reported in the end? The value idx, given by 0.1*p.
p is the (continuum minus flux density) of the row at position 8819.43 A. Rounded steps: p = -0.24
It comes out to -0.024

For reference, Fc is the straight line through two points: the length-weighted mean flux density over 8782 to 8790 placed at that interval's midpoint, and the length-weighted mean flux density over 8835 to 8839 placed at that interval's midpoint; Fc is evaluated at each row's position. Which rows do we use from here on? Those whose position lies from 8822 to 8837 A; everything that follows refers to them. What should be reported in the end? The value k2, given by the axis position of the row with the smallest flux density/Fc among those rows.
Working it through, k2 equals 8823.49 A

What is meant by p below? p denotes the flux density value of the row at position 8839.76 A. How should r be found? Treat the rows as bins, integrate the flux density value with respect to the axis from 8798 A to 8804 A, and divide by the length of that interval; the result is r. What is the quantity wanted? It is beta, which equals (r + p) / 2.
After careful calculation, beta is 1.52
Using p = 1.409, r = 1.64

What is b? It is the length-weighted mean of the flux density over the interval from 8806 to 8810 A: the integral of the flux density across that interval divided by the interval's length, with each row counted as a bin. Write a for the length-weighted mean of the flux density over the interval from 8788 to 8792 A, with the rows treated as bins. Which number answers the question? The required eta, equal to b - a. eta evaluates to -0.04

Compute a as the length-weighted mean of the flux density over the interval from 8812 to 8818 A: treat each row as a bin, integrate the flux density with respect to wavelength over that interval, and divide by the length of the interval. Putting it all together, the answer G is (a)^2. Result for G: 2.77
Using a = 1.67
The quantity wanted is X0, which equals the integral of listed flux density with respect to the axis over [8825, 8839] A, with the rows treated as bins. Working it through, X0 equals 23.4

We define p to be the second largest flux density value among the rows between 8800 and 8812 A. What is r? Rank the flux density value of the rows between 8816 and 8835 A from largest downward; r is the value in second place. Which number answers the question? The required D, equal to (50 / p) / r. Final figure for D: 15.3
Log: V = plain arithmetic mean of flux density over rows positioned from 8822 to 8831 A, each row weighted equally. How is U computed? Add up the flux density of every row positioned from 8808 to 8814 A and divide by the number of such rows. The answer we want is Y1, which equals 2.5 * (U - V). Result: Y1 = 0.10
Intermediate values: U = 1.73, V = 1.69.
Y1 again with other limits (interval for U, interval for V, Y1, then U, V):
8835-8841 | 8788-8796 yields -0.40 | 1.51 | 1.67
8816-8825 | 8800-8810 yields 0.12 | 1.63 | 1.58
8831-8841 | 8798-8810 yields 0.01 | 1.60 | 1.59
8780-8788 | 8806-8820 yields 0.06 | 1.72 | 1.69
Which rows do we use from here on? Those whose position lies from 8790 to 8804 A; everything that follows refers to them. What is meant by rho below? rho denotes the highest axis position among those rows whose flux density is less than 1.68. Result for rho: 8803.20 A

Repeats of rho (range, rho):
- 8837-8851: 8849.95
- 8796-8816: 8815.37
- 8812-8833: 8827.56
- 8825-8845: 8841.80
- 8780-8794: 8784.98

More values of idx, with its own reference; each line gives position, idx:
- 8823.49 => -0.014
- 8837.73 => 0.022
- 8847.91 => -0.012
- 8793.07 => -0.044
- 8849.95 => -0.020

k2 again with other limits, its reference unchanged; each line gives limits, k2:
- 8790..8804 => 8795.10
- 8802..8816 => 8805.23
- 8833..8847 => 8837.73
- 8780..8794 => 8784.98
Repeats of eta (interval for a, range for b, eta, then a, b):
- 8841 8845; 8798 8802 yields 0.09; 1.66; 1.75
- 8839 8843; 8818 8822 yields 0.15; 1.50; 1.65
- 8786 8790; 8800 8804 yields -0.22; 1.86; 1.64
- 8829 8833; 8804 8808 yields -0.40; 1.80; 1.40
